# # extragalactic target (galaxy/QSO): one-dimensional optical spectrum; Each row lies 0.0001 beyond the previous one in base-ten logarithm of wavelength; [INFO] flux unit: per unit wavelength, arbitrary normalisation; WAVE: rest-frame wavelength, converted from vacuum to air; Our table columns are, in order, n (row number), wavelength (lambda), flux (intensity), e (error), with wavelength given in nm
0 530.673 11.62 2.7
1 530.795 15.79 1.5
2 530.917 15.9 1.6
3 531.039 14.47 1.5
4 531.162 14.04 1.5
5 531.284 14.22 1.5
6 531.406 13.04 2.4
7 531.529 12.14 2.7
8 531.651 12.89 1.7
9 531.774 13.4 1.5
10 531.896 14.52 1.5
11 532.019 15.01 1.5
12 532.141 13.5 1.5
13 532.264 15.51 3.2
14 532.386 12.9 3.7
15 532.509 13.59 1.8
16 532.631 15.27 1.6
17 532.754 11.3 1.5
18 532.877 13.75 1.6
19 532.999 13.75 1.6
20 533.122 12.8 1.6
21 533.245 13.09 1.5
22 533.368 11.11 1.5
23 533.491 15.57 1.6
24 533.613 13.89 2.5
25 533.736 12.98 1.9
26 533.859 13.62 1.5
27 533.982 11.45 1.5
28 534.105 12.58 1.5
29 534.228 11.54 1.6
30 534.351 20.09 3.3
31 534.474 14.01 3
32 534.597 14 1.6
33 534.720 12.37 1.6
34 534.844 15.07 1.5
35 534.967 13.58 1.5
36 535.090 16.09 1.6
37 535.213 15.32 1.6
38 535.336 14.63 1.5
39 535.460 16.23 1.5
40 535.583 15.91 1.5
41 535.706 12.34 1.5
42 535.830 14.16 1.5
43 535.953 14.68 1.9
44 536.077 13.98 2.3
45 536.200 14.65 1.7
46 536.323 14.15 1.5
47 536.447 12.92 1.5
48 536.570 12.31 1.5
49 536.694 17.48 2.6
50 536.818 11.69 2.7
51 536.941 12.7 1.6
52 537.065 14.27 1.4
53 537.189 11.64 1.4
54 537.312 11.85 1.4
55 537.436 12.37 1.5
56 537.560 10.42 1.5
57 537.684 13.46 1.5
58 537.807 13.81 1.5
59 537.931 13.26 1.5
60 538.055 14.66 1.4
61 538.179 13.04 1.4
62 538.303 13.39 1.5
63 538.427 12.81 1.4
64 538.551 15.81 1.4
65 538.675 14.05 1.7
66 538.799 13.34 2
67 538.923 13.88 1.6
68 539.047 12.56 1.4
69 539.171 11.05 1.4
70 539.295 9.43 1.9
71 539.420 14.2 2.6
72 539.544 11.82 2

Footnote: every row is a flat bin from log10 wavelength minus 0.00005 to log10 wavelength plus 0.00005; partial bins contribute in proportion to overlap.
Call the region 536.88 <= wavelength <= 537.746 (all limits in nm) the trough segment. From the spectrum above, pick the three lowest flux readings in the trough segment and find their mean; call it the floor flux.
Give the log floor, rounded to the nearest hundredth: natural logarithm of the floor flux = 2.43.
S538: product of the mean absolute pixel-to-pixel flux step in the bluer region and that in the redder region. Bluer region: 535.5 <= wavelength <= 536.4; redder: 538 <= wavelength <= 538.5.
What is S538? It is 1.1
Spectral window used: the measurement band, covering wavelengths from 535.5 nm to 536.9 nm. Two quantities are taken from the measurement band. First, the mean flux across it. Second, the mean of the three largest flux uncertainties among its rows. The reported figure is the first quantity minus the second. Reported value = 11.5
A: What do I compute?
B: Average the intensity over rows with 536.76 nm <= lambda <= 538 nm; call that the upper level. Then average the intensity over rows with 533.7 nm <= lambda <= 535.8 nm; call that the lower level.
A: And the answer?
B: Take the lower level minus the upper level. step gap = 1.7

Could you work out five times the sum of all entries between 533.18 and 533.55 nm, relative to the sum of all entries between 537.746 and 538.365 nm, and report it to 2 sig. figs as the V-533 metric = 2.9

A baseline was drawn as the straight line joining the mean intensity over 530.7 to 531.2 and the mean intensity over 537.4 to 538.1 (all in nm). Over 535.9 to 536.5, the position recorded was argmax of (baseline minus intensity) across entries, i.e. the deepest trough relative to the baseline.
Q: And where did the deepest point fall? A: 536.447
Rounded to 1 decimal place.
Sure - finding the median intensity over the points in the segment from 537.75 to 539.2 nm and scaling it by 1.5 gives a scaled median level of 20.0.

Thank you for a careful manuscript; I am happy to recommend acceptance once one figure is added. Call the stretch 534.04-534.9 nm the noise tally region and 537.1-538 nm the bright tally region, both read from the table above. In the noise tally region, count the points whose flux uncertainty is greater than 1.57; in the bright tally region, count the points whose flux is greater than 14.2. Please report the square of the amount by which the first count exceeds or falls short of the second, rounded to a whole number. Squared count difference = 25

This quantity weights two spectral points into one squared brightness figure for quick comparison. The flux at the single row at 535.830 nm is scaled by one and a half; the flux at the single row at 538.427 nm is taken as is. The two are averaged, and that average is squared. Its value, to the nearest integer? 290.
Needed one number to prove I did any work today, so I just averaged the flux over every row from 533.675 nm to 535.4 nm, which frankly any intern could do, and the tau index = 14.1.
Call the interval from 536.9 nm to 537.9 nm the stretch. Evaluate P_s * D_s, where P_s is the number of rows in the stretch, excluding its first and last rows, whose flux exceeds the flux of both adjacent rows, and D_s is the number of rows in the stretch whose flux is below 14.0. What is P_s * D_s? 14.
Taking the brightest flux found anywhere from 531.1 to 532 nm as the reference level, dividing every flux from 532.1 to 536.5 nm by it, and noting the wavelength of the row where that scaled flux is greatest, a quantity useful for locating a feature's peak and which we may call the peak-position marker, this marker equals 534.351 nm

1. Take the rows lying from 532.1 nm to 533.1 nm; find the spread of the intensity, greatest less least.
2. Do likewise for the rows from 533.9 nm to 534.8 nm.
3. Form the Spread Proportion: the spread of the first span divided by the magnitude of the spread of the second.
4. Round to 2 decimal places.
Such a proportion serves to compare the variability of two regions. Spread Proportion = 0.49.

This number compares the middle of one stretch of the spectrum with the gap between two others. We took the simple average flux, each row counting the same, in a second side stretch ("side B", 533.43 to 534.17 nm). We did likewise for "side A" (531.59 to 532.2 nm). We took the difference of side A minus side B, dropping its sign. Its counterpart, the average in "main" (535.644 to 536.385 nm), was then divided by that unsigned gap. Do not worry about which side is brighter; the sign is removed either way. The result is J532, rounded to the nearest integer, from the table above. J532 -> 27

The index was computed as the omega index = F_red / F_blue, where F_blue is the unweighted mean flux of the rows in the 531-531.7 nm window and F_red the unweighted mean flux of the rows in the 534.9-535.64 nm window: 1.14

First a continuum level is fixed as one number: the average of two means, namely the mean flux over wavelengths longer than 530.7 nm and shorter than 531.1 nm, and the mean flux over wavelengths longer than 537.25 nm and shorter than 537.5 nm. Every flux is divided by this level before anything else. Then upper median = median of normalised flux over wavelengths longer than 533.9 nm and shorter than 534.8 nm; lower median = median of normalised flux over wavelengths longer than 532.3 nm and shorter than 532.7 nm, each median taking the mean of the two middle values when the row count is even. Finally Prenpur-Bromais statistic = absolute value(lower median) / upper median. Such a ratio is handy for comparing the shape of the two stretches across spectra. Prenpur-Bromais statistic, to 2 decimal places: 1.08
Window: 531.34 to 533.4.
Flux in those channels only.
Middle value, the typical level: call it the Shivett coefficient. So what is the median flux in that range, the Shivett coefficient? 13.4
